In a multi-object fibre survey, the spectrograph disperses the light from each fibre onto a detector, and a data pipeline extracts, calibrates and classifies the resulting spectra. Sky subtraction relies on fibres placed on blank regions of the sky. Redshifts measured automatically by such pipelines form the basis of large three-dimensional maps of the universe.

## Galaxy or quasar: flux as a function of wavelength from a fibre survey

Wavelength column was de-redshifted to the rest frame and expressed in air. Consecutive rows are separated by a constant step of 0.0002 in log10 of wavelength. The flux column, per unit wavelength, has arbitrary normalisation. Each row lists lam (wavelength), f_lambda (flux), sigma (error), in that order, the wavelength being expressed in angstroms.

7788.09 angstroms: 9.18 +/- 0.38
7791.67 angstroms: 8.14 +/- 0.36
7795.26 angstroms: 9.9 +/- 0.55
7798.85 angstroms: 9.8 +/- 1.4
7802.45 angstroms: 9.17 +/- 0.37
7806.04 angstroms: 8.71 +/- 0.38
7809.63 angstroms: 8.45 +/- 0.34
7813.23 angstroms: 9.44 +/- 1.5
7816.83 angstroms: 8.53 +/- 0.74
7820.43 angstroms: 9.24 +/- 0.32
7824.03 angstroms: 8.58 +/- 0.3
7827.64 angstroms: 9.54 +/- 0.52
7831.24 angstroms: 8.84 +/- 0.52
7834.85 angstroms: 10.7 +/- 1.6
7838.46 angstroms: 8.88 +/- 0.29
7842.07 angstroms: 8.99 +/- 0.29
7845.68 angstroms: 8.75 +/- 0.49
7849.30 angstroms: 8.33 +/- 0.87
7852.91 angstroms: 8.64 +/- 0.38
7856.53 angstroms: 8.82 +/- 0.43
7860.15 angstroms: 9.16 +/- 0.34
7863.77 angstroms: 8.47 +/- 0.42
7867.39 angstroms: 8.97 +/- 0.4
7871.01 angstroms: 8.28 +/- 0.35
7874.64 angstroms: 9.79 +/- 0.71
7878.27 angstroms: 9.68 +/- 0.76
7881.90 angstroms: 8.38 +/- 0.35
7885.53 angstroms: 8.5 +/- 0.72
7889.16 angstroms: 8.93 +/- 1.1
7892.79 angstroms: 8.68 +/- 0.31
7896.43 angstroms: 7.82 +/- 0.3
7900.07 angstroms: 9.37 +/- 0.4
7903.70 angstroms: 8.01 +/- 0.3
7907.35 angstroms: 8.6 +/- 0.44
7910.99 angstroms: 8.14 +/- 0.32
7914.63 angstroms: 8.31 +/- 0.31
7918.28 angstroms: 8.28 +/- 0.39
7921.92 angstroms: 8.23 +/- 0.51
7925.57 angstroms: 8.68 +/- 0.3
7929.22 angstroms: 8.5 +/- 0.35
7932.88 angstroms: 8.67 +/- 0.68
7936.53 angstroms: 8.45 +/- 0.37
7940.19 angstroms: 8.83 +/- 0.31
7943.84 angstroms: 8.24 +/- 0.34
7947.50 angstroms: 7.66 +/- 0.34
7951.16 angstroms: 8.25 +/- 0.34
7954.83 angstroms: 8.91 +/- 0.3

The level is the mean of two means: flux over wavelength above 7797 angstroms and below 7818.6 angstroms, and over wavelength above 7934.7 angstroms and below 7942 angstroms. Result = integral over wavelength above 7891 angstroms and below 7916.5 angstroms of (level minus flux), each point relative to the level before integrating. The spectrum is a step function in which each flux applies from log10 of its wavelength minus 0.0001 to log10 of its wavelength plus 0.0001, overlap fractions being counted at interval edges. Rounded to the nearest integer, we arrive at 10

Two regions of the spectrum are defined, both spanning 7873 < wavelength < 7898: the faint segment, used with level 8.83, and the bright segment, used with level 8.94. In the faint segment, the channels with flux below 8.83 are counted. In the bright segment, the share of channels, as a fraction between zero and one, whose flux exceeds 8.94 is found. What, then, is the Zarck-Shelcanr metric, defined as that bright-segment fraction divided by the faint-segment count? 0.071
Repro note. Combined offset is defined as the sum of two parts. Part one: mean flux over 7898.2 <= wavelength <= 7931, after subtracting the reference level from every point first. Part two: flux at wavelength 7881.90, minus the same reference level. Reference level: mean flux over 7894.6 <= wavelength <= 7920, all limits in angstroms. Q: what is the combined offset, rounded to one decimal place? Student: 0.1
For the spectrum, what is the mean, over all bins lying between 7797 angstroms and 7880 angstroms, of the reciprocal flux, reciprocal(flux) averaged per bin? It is 0.111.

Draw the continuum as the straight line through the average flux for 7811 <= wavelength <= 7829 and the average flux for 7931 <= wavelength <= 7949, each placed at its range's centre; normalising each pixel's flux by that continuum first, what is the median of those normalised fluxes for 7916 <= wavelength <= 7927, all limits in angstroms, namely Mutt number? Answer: 0.974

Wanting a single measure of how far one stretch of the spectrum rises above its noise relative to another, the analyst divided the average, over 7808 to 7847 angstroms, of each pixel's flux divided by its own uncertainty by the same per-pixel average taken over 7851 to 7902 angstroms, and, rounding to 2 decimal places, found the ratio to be 0.99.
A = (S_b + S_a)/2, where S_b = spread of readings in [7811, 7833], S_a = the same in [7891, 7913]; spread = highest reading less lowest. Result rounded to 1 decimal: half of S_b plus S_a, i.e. 1.3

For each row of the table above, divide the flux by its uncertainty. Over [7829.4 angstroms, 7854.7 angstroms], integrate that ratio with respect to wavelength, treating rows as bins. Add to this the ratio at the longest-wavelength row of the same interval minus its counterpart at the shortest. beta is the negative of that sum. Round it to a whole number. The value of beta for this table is -495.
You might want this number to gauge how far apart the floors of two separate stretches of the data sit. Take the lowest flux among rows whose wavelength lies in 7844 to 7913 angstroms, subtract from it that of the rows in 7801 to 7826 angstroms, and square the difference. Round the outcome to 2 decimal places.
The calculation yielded 0.40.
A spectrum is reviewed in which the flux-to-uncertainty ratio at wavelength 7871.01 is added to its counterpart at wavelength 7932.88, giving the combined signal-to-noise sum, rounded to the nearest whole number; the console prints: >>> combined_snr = 36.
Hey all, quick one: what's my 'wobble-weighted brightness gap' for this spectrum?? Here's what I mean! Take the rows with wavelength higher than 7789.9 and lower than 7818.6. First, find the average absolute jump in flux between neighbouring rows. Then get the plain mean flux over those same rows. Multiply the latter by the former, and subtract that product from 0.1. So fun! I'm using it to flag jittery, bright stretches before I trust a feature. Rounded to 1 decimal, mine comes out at -6.5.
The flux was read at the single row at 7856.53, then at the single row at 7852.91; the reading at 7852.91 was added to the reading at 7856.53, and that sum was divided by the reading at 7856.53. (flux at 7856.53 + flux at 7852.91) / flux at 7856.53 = 1.98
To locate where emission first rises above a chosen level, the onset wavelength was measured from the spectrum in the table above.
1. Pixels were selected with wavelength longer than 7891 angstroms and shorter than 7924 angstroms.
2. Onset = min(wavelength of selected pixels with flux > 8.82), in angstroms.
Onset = 7900.07 angstroms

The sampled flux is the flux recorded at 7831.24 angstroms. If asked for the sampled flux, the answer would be 8.84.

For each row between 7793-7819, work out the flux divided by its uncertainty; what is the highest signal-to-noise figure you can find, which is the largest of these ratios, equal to 24.9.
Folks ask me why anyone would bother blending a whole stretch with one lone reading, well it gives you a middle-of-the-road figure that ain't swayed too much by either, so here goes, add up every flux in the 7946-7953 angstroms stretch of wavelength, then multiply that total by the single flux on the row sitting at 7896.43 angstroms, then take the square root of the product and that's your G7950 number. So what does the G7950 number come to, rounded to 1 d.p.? 11.2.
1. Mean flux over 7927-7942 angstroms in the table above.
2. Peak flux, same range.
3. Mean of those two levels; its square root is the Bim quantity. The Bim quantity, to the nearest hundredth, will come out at 2.95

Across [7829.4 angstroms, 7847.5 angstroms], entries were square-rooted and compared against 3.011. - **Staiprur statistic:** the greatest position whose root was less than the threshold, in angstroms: 7845.68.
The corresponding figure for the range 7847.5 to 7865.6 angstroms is 7863.77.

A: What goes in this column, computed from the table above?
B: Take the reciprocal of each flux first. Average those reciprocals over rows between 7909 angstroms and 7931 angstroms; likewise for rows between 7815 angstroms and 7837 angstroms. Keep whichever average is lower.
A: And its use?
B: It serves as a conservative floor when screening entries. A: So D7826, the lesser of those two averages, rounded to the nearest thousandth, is 0.109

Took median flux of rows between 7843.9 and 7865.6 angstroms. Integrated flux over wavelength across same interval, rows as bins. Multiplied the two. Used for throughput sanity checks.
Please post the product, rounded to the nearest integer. 1641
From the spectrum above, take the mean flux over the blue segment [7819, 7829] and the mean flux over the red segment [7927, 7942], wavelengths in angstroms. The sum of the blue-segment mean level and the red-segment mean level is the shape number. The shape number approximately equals 17.7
